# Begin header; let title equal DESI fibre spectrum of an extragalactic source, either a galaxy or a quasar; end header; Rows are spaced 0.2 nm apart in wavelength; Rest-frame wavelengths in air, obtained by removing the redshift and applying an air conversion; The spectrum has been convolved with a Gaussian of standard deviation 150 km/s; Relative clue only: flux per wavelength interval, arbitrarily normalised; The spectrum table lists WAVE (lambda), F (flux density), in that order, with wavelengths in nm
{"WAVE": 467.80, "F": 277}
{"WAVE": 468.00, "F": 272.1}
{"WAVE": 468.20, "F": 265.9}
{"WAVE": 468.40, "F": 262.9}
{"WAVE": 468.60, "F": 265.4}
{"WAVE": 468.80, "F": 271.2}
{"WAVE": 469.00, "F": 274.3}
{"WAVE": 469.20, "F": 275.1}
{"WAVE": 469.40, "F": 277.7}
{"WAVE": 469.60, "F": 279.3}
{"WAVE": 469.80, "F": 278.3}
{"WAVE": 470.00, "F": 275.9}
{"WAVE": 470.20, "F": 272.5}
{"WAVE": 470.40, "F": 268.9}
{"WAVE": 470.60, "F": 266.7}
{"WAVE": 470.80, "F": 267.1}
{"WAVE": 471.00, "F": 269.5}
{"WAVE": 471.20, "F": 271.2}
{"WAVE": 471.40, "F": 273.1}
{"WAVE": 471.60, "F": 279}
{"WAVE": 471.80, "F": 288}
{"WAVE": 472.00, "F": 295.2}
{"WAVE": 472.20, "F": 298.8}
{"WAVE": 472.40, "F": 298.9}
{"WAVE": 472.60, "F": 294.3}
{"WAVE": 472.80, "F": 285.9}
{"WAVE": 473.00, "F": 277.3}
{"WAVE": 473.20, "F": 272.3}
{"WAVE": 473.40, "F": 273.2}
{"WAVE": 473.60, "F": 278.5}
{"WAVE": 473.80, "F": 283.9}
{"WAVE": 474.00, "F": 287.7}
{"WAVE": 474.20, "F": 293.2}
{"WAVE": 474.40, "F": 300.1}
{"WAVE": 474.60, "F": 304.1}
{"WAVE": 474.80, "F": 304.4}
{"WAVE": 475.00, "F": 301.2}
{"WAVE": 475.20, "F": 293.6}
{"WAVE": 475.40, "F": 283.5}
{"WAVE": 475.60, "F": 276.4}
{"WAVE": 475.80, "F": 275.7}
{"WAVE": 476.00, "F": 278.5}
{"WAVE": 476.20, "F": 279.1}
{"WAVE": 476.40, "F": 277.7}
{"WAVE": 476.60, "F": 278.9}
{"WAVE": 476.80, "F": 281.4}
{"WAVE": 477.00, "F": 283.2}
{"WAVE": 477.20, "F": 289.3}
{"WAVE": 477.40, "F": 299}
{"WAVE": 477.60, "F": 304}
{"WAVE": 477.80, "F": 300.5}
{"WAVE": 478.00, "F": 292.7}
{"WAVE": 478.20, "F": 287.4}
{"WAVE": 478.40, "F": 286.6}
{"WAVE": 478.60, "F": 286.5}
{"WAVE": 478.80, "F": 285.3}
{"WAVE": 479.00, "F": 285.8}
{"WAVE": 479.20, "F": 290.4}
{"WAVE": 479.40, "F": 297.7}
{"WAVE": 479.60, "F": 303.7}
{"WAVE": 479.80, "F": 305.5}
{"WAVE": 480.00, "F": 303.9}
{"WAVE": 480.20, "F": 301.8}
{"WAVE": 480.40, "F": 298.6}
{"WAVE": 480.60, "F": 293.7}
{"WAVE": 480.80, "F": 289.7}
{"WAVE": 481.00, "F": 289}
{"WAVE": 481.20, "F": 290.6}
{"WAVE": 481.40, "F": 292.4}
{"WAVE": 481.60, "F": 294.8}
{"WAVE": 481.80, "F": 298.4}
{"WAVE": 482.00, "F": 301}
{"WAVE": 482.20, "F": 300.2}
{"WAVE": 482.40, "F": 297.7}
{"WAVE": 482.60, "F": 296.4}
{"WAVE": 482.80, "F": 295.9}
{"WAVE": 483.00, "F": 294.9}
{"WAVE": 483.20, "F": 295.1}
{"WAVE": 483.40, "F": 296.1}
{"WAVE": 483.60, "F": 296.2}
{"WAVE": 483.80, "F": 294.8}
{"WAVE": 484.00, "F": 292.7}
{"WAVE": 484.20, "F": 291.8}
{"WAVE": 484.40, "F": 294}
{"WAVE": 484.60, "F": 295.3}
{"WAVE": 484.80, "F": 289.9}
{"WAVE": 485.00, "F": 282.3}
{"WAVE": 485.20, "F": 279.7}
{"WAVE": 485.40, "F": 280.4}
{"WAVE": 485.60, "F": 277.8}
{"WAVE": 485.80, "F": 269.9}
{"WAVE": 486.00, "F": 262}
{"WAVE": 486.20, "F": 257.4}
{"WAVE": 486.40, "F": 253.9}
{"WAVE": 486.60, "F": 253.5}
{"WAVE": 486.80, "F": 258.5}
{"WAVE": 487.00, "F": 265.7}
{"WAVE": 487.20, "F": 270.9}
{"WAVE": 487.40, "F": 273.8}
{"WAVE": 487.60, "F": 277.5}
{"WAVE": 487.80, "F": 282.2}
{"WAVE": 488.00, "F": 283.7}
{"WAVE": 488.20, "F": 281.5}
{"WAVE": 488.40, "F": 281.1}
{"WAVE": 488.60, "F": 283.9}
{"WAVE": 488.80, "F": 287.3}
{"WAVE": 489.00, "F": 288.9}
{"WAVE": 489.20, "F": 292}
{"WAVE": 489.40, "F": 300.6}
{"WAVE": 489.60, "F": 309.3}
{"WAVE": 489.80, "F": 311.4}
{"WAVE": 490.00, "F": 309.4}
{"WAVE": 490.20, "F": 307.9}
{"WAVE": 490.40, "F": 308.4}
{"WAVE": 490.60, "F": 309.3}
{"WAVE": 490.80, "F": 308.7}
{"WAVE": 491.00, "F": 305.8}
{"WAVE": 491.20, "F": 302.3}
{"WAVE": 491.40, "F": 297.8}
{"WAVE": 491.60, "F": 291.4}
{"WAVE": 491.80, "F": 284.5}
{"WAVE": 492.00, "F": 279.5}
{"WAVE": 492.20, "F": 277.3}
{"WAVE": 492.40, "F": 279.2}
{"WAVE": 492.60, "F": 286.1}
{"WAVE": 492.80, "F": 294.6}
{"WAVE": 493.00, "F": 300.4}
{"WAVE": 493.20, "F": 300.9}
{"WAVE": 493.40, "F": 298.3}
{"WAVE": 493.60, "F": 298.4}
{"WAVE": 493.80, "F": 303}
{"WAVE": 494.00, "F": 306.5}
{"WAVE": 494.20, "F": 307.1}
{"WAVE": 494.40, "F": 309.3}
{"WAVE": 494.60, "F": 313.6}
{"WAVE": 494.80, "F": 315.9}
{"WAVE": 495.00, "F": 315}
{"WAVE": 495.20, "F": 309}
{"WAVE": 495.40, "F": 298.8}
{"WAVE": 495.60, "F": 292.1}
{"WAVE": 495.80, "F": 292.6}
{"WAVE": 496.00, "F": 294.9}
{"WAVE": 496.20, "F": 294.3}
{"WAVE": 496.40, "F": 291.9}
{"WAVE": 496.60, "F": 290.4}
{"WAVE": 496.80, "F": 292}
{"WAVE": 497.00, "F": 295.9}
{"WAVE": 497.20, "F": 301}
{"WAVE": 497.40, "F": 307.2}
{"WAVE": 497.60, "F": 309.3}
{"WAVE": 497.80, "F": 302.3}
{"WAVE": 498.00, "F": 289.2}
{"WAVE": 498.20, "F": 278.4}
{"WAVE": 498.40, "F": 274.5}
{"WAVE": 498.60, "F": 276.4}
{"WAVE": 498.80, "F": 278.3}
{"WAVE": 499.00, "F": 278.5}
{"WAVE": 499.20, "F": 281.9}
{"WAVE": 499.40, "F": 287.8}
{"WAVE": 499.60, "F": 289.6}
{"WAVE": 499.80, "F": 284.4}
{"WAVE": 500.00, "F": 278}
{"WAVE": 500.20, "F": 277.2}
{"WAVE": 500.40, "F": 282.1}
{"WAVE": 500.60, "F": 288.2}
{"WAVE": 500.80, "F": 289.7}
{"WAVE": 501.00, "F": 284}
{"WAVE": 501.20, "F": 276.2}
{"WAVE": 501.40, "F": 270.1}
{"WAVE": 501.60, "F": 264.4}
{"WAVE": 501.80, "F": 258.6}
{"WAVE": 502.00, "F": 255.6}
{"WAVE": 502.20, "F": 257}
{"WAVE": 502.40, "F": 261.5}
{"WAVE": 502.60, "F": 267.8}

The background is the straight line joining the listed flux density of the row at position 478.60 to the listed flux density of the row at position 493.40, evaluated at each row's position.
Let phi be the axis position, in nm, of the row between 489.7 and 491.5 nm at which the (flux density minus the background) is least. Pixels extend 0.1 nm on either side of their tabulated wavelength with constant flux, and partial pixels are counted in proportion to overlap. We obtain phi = 491.40 nm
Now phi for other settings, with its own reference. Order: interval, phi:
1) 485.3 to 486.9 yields 486.60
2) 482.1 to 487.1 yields 486.60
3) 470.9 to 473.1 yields 471.00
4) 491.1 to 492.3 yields 492.20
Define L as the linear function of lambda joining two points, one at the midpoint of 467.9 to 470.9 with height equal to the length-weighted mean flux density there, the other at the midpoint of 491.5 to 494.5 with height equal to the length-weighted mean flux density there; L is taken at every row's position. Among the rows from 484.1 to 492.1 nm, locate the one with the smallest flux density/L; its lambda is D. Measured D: 486.60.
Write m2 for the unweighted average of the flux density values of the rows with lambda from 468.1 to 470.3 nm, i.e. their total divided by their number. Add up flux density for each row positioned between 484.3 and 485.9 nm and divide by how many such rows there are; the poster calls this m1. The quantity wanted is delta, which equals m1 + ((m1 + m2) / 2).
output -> 562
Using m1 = 284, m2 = 273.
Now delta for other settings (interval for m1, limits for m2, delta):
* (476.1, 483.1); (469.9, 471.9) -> 576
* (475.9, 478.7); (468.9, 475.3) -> 573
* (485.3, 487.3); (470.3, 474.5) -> 539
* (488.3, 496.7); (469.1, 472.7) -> 587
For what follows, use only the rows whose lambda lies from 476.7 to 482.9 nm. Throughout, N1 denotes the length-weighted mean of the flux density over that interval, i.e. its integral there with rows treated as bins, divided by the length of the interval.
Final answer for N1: 294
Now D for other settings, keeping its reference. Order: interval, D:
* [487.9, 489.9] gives 488.40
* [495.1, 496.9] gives 496.60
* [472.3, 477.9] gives 473.20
